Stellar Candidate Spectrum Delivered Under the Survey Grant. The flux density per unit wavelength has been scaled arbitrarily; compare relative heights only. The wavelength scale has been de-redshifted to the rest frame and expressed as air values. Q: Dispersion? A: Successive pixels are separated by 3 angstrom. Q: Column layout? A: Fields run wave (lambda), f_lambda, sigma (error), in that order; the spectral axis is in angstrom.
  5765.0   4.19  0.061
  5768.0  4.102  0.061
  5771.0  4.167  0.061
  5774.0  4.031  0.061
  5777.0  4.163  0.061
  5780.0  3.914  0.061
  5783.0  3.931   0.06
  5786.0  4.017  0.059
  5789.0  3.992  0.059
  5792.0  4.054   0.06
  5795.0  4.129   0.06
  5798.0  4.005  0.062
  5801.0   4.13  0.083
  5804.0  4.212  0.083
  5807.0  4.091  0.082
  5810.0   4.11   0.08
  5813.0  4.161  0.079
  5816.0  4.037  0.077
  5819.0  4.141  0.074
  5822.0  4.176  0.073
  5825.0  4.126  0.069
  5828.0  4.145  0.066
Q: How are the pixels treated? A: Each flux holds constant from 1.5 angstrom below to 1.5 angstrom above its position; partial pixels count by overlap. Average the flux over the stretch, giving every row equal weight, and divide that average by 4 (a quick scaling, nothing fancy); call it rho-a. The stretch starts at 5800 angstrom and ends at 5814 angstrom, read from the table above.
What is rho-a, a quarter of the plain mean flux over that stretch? 1.04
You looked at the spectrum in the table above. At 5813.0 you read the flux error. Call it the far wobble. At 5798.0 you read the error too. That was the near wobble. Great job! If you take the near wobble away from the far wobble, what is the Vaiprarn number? 0.017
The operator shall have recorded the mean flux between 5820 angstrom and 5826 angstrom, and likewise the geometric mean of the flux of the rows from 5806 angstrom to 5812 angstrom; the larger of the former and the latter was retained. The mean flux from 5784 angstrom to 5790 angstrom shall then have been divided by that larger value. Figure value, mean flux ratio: 0.96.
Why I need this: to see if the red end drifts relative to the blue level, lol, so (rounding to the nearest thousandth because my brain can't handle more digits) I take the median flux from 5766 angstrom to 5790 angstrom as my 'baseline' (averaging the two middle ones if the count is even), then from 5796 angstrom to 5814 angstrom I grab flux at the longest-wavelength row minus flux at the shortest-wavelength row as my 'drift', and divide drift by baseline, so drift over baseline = 0.039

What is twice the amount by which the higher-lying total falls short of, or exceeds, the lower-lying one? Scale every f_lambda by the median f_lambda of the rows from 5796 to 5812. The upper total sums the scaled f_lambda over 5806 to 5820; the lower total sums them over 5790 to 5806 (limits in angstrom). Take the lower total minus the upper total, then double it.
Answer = 0.0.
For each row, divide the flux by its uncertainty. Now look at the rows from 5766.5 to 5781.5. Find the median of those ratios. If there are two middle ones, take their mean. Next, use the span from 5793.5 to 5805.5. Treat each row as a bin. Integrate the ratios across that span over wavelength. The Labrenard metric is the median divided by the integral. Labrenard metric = 0.096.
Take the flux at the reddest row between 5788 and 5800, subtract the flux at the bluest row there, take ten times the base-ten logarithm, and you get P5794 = -18.9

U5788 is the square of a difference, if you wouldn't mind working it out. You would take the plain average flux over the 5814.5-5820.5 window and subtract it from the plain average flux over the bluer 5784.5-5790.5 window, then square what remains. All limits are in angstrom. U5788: 0.0071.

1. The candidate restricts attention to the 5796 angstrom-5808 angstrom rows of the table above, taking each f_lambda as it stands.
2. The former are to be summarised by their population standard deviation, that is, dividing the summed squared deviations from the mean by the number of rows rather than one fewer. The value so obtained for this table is 0.074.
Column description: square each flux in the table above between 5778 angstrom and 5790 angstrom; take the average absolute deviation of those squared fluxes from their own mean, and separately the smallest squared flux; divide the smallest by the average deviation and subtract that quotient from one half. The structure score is -47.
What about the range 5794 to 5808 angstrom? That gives -37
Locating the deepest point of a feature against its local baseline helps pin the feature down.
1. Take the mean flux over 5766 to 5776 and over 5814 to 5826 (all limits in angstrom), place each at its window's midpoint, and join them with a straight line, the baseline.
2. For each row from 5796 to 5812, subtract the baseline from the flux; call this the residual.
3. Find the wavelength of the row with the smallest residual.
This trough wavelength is 5798.0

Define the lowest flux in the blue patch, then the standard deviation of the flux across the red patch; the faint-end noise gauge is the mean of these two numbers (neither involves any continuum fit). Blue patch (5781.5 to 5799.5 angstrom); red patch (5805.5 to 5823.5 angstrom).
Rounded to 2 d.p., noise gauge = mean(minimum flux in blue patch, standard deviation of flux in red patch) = 1.99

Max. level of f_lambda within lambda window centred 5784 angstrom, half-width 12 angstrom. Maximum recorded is 4.163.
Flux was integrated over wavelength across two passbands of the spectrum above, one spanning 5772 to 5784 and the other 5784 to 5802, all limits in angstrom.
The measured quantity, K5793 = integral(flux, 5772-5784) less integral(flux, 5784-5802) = -25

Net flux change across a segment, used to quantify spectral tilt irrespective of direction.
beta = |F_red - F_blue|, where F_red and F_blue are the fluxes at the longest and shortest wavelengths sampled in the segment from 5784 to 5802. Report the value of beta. 0.11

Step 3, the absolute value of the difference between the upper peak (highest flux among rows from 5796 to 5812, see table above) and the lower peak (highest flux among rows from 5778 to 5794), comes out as 0.16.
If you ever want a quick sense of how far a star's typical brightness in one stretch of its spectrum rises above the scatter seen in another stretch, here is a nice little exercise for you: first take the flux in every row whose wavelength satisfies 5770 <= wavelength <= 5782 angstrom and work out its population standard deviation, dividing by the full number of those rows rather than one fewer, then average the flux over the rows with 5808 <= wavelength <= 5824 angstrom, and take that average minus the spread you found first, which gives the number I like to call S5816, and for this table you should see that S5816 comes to 4.02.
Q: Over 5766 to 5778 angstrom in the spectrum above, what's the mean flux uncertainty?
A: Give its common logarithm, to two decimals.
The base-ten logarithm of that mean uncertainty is -1.21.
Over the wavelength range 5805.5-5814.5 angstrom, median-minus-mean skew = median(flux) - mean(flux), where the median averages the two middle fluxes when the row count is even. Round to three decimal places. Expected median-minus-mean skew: -0.011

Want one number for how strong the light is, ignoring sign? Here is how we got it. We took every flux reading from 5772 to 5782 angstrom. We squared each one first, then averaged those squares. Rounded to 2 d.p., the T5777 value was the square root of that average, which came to 4.04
